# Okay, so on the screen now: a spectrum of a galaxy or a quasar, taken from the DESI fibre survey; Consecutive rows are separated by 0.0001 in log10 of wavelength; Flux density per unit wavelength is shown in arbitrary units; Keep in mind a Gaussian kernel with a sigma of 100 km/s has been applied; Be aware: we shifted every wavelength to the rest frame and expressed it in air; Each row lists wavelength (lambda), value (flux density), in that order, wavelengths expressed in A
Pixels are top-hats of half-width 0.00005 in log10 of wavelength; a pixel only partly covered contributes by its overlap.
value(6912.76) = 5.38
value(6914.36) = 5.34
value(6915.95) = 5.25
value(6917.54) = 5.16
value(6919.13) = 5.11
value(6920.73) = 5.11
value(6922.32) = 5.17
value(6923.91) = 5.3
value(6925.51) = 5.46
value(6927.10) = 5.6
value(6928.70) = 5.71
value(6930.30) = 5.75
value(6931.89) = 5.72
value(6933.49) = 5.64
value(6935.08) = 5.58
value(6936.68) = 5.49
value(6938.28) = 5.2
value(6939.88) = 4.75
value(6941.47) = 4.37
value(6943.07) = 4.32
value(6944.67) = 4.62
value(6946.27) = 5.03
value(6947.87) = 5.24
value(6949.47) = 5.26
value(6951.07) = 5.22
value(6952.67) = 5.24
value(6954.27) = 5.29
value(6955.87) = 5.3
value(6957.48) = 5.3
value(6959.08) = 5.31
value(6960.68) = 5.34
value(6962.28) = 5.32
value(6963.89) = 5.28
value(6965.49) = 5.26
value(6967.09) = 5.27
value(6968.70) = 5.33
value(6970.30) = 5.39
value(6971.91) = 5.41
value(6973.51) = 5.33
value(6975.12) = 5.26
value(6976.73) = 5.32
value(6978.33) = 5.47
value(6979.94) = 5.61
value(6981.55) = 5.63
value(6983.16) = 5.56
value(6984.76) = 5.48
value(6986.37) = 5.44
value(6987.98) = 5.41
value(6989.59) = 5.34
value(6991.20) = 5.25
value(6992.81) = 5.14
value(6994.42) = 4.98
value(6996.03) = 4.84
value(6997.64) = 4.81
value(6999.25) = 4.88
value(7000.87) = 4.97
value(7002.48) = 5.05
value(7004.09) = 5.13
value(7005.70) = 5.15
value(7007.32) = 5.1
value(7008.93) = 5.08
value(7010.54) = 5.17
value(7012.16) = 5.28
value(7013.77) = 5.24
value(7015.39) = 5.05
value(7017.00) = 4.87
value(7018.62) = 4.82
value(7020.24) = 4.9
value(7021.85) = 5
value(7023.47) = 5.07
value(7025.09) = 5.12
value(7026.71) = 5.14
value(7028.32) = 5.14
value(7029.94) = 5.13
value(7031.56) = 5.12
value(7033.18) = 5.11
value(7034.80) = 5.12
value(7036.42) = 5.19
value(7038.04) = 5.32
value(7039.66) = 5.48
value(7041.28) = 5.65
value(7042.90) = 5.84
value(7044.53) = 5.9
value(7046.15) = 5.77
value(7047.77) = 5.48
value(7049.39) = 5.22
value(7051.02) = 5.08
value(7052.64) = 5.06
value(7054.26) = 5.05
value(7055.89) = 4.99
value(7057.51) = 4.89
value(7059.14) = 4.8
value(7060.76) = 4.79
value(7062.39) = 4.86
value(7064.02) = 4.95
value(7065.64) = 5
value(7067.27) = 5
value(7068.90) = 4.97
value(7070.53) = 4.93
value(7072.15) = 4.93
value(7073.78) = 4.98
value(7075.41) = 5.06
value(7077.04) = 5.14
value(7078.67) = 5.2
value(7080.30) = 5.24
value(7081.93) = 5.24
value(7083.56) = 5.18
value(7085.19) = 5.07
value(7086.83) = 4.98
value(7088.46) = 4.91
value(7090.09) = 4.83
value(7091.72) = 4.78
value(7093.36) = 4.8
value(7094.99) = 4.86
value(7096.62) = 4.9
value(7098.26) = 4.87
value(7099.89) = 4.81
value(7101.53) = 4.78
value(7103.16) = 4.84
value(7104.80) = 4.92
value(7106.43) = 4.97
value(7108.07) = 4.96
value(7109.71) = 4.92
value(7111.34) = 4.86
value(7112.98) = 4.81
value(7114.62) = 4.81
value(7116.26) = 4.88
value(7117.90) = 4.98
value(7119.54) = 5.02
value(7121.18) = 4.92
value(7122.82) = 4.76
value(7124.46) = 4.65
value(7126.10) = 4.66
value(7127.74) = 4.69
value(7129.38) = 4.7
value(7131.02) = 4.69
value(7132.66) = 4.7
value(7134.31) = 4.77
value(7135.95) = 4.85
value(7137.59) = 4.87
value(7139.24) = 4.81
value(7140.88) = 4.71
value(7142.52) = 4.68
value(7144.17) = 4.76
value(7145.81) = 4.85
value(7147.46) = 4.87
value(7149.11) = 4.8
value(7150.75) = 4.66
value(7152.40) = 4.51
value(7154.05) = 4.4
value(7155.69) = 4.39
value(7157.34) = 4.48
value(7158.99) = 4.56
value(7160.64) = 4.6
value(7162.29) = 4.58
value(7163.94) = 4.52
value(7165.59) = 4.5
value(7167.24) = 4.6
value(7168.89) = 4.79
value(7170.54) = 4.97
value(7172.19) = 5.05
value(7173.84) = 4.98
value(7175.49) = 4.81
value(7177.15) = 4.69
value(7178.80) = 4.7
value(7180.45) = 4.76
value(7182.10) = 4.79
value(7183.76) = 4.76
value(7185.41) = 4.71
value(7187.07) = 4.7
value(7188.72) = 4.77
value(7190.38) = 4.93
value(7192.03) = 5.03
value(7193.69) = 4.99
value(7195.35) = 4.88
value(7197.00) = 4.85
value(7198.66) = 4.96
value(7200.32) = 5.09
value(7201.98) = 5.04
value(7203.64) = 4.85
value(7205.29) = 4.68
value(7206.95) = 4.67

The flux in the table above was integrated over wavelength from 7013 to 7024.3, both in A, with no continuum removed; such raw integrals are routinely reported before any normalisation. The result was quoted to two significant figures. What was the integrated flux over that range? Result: 56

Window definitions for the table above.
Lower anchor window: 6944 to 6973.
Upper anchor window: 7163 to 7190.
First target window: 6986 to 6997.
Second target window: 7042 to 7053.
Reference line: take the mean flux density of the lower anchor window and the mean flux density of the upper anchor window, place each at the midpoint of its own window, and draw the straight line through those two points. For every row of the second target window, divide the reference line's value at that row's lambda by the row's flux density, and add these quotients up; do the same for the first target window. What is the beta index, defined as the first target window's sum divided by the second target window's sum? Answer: 1.08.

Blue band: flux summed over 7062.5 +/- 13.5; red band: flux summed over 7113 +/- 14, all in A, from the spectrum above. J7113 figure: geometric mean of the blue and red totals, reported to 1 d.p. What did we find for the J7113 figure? 83.5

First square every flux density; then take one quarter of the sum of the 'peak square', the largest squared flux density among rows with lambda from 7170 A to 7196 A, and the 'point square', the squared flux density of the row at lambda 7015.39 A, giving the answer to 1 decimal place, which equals 12.8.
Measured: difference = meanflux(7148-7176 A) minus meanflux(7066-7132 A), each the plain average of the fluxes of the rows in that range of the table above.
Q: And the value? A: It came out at -0.3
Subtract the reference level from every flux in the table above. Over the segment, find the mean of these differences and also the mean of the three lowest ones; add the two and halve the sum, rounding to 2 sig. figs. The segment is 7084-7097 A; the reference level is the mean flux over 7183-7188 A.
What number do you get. 0.12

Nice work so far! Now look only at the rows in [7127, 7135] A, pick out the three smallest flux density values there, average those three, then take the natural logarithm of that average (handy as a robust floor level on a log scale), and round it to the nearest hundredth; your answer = 1.55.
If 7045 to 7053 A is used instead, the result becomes 1.63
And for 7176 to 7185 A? 1.55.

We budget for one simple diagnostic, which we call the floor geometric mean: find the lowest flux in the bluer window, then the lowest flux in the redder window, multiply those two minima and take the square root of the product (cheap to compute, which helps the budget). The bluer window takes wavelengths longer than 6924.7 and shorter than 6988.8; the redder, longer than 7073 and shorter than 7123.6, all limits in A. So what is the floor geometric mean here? 4.53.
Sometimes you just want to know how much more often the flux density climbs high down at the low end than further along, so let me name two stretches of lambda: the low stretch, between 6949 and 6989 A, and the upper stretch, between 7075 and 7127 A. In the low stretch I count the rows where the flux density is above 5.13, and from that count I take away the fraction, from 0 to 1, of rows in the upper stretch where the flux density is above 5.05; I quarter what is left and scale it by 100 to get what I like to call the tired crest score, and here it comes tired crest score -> 620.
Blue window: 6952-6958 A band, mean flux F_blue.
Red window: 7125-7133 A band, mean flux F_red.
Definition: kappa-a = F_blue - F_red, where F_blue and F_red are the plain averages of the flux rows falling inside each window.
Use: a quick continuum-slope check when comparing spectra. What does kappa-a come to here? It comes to 0.59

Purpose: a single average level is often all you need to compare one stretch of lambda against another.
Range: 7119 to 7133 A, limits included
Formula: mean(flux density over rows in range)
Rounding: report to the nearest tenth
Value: 4.8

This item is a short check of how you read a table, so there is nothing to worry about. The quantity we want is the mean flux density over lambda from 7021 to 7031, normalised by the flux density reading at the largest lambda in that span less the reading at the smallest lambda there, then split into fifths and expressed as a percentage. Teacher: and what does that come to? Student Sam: 785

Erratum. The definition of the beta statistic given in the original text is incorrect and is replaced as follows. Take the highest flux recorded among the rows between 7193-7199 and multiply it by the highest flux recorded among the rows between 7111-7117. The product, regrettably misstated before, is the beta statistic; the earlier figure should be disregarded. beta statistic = 24.4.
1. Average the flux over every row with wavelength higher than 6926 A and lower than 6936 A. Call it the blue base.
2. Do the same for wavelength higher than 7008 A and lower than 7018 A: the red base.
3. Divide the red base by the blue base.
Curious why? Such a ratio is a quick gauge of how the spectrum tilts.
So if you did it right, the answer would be 0.90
